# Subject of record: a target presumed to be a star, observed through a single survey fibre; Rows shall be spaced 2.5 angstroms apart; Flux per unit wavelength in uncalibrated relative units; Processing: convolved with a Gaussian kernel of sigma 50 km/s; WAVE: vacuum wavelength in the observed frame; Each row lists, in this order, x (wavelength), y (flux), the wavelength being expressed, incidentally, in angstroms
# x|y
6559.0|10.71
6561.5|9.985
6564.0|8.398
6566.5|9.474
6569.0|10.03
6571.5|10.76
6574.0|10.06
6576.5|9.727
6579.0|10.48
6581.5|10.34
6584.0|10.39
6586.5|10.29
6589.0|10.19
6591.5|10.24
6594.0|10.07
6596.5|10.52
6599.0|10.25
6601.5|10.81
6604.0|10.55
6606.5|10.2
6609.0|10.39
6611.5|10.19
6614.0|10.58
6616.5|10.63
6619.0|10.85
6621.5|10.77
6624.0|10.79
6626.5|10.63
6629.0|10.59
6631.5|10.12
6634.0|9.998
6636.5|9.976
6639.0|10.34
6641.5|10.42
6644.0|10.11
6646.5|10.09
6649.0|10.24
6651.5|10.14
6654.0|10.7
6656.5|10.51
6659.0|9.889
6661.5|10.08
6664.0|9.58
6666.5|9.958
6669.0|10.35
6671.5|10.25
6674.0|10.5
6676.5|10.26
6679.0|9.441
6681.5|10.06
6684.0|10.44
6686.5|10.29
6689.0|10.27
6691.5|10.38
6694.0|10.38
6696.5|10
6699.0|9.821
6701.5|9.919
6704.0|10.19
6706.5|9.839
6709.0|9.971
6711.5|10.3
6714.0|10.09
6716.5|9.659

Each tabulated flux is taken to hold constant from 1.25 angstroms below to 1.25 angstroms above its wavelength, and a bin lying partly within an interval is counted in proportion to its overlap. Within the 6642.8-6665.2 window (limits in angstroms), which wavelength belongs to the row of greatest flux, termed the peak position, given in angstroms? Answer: 6654.0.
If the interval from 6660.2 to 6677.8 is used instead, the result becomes 6674.0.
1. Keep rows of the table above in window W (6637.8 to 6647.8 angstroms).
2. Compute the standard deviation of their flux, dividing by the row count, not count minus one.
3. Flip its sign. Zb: -0.14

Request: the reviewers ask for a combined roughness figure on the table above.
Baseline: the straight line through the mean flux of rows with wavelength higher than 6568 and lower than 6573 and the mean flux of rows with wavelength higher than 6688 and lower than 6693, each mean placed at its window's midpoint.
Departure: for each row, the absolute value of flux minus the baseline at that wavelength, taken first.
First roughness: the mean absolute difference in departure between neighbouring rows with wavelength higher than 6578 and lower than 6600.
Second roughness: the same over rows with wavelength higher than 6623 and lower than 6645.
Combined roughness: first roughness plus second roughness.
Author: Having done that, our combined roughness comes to 0.20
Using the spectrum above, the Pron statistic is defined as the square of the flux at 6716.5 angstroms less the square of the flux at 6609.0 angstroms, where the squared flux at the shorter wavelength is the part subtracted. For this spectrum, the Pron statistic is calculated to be -15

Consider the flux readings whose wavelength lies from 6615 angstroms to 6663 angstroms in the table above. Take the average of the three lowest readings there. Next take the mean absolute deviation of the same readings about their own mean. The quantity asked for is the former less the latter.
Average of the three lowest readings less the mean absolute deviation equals 9.7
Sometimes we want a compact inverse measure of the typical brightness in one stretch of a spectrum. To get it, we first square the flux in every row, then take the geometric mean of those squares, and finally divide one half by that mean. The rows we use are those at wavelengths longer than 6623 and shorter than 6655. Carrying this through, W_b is 0.0047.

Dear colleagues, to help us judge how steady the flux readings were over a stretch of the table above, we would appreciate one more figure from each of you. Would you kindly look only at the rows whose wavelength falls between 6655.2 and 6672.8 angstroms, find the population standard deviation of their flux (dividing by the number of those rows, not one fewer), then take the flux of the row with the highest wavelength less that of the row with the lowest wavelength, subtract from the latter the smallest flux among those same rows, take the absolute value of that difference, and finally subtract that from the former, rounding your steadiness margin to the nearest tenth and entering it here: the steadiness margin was -9.6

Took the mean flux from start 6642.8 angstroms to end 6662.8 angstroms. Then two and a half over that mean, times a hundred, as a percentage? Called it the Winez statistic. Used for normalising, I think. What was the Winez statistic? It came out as 24.5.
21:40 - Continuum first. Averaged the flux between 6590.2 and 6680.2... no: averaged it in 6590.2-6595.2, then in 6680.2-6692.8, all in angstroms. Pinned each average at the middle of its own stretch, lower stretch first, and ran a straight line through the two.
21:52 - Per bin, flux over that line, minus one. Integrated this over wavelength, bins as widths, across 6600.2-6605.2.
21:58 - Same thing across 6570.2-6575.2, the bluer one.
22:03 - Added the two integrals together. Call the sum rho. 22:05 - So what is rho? 0.39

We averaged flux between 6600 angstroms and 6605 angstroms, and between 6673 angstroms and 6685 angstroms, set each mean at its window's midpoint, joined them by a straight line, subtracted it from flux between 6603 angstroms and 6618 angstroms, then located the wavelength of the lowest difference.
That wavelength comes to 6606.5 angstroms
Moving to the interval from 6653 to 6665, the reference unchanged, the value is 6664.0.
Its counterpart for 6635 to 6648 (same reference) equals 6636.5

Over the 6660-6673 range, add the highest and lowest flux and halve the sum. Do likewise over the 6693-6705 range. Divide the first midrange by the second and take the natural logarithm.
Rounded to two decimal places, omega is -0.01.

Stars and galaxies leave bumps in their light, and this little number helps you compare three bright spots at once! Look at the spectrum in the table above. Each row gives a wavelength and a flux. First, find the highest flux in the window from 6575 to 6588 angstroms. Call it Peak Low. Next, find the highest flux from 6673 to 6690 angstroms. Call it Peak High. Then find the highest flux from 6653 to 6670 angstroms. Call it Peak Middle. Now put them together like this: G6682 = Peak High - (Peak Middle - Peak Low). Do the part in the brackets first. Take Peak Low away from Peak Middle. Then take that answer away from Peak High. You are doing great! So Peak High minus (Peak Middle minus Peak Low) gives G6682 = 10.3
